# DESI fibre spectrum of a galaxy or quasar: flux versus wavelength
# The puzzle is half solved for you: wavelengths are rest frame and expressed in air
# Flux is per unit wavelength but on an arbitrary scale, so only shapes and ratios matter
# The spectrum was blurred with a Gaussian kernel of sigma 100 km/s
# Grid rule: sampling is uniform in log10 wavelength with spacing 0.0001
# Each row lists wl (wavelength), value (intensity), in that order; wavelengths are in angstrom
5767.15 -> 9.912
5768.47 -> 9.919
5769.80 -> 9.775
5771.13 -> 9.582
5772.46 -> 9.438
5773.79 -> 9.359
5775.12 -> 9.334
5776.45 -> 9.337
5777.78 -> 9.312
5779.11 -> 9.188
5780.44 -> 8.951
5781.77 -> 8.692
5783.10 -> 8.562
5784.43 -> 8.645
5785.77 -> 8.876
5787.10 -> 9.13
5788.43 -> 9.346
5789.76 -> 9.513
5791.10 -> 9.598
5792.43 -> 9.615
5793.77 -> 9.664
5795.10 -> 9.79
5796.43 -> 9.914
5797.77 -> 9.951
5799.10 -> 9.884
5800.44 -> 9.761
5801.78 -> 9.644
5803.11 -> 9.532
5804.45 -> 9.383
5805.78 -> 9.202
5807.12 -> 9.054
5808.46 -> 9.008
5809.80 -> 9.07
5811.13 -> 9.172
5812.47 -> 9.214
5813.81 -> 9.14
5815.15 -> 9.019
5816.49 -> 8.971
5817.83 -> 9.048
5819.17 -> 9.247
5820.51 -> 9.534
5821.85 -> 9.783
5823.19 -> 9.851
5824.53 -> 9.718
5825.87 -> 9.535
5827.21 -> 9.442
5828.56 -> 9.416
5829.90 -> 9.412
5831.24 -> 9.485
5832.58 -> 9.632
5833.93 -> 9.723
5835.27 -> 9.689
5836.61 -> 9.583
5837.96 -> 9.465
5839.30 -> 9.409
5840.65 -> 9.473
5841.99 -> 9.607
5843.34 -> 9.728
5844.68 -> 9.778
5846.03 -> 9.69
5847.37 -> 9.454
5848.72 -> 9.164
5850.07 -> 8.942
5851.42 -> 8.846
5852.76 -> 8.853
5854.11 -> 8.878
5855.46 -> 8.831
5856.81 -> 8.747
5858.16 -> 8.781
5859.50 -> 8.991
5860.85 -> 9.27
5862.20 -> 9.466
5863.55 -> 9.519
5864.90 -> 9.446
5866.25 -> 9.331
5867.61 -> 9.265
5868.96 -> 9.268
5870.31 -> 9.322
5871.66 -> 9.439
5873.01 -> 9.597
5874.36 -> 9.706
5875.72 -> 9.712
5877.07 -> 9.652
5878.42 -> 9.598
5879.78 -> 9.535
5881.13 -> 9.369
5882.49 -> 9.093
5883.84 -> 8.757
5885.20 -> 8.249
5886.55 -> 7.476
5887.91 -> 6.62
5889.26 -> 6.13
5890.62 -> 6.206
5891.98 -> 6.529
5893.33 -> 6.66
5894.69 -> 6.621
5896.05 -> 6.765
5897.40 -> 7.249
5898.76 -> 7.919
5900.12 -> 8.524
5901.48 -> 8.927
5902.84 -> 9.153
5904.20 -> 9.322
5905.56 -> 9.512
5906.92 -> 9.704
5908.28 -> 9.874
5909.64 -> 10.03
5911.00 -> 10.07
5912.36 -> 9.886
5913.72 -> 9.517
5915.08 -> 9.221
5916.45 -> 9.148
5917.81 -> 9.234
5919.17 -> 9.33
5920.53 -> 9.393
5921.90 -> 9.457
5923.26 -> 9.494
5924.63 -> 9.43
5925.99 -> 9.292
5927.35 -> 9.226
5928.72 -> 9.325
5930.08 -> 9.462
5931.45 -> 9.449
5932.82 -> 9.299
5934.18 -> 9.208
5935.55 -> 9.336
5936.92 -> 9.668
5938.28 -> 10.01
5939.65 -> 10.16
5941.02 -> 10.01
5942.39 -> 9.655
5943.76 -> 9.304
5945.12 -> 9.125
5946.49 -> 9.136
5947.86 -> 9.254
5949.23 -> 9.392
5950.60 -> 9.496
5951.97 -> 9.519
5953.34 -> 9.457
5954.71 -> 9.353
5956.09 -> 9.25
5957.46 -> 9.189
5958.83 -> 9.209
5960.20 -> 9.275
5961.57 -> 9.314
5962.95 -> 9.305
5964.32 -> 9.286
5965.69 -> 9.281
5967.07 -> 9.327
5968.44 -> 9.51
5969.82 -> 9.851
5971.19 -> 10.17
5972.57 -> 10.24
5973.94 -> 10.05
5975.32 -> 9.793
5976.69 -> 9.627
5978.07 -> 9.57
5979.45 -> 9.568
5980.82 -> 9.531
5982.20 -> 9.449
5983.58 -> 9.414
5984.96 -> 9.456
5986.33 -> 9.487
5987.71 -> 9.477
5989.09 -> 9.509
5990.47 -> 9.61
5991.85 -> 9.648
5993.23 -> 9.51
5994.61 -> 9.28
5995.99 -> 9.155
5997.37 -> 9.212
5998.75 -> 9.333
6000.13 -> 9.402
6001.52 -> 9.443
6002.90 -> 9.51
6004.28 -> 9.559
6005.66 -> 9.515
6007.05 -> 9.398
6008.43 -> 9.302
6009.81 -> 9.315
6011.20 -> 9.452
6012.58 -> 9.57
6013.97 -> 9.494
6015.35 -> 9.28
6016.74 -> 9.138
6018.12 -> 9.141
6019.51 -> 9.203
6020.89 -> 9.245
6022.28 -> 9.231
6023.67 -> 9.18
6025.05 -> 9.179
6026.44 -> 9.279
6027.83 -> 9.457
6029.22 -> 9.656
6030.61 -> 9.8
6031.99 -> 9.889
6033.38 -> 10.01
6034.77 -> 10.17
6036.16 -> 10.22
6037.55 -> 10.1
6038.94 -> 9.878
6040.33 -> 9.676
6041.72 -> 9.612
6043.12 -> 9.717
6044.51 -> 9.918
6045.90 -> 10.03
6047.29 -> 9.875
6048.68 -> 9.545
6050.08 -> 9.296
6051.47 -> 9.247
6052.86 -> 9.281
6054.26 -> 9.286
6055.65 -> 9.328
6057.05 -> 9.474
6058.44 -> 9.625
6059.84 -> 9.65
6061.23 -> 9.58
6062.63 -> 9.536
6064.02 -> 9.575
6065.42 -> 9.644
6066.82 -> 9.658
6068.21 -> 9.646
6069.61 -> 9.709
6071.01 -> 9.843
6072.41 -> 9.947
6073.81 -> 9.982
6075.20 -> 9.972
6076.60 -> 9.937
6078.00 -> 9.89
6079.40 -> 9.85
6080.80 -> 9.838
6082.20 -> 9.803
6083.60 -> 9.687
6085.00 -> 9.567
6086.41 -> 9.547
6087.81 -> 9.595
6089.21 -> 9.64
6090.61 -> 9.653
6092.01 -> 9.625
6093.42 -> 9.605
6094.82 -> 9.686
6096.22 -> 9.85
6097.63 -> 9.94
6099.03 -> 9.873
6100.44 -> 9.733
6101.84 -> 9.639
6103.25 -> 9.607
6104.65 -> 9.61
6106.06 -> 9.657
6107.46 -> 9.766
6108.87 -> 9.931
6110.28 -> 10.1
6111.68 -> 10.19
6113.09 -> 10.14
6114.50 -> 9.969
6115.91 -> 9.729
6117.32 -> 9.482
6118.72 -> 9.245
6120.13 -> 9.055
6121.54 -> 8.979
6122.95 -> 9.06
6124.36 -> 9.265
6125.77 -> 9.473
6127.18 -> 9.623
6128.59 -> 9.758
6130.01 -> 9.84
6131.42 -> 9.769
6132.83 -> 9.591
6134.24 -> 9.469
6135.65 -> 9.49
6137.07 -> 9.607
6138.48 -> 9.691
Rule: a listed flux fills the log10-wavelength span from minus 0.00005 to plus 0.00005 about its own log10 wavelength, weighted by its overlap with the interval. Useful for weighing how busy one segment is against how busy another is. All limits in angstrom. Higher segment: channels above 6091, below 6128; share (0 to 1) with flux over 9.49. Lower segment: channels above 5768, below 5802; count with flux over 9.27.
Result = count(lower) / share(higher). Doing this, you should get 26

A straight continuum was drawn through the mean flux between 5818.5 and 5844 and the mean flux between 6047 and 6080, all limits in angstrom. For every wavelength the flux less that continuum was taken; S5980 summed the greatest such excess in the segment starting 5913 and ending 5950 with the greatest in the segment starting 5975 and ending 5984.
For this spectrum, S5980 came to 0.74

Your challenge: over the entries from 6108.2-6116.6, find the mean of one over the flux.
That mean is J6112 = 0.100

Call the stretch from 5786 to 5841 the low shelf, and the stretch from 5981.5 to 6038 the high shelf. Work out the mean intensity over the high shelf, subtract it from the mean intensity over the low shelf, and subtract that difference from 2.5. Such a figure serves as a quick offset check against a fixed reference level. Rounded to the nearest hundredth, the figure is 2.52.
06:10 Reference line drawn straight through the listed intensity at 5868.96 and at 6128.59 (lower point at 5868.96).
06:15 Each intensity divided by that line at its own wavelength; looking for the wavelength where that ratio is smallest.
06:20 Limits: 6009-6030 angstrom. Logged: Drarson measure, 6016.74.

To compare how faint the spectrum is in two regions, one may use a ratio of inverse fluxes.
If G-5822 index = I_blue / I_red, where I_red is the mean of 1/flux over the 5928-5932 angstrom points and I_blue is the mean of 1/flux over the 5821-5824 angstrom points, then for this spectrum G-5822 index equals 0.96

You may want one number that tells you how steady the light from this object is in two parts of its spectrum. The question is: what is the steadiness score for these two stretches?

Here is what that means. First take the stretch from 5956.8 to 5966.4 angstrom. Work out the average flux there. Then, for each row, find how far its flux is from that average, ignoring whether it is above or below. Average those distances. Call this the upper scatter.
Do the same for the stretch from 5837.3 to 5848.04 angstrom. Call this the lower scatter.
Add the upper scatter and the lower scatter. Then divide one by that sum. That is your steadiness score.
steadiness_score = 6.1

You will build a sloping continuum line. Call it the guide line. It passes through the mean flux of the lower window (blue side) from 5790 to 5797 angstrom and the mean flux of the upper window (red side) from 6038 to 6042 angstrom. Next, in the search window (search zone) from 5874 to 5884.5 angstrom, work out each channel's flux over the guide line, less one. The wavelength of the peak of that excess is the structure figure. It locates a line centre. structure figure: 5875.72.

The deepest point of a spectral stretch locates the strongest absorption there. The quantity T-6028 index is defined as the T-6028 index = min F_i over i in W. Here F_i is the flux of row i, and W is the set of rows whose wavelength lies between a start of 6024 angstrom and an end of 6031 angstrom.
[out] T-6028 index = 9.179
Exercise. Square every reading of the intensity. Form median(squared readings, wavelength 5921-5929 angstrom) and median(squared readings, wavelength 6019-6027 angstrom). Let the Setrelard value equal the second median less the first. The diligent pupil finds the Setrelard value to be -3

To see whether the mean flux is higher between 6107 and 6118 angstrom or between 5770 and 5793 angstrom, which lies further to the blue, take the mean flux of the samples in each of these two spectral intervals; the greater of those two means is 9.91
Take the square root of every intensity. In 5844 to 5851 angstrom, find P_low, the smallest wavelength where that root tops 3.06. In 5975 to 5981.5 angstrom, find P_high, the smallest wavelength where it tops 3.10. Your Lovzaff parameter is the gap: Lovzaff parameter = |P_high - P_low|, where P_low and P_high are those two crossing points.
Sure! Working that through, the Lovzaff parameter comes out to 130.6 angstrom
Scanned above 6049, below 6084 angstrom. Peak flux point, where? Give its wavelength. 6073.81 angstrom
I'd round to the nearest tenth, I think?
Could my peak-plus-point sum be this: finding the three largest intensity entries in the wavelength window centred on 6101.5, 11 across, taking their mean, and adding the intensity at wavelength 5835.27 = 19.6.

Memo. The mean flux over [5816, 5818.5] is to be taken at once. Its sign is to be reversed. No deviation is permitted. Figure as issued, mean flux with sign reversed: -9.0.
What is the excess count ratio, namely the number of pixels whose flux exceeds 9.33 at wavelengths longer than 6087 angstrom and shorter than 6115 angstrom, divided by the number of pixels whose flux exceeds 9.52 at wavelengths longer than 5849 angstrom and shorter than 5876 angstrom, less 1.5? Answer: 5.2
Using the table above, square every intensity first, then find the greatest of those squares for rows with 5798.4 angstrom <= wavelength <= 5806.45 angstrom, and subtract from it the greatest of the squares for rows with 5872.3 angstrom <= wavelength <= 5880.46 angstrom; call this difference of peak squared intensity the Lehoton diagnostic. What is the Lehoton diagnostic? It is 3.4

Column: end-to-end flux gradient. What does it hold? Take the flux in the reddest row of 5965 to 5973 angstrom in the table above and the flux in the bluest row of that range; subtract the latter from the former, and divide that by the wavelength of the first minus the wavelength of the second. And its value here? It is 0.14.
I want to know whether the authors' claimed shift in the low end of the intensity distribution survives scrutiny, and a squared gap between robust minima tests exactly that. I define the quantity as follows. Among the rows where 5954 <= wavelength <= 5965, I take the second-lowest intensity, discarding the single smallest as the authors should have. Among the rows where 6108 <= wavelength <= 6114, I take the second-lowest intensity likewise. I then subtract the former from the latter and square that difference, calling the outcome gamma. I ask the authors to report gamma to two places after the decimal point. 0.79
